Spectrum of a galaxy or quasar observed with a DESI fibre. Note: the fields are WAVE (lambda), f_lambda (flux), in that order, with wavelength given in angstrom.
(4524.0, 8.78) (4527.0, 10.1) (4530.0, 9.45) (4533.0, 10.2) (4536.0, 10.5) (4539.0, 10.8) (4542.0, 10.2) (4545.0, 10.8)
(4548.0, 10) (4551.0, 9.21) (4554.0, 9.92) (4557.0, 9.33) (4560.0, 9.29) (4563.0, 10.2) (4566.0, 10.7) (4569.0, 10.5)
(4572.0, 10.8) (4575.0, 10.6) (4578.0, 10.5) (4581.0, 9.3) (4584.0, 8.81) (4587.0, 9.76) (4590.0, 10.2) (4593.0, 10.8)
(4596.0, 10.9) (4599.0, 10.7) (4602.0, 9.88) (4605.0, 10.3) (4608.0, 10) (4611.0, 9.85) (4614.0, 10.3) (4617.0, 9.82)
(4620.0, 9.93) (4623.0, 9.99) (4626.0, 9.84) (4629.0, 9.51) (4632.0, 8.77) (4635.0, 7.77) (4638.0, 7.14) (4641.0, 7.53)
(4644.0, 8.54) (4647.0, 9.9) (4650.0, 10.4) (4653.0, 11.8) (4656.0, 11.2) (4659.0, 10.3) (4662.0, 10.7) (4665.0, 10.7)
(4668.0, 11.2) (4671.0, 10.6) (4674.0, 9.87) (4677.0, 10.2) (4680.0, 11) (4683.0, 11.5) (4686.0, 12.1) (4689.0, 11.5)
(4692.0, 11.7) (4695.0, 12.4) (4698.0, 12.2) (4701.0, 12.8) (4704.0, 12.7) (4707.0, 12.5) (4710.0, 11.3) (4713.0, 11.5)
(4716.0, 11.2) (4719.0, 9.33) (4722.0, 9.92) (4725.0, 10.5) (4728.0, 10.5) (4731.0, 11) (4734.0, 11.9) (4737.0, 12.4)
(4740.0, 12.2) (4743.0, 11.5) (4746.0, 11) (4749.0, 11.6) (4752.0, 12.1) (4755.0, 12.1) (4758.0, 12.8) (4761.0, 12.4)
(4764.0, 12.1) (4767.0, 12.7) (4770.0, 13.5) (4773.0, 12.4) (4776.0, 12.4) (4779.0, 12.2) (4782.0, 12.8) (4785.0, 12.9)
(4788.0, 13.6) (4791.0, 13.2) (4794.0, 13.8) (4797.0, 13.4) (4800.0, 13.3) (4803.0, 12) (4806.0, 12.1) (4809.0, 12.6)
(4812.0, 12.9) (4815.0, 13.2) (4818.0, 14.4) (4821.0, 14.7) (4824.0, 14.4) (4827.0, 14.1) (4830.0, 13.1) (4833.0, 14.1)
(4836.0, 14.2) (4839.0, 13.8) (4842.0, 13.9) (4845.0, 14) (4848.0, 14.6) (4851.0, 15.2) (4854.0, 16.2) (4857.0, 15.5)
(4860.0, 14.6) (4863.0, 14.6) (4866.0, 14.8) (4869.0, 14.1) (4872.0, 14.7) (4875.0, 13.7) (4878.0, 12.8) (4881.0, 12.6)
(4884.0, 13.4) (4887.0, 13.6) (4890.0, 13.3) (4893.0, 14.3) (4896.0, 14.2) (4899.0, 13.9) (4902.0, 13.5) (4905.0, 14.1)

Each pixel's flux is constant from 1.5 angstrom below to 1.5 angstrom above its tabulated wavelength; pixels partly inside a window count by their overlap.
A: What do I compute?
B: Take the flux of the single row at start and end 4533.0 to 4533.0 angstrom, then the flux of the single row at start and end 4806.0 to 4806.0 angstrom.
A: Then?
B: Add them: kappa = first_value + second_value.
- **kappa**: 22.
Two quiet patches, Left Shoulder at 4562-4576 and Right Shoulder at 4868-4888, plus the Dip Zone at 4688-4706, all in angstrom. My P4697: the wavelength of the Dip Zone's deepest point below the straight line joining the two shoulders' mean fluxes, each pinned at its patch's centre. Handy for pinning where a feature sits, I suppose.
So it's 4689.0 angstrom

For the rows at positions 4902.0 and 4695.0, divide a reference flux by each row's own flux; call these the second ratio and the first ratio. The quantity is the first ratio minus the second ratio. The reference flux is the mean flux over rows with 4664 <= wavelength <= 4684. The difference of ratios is 0.07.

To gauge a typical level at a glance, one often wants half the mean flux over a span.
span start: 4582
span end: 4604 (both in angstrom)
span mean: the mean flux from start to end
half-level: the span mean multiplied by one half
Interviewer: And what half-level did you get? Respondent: 5.1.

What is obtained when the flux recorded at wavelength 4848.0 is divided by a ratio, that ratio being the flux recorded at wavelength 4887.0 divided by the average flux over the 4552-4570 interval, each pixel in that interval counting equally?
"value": 10.7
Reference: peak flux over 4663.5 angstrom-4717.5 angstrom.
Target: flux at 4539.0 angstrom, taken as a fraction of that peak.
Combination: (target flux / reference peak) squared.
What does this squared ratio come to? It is 0.7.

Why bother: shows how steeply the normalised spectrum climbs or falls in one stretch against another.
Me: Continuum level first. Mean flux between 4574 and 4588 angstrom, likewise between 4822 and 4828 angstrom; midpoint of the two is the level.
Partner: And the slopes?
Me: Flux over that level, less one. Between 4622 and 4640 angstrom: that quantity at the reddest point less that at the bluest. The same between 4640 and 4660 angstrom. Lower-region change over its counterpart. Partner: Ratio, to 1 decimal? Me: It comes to -1.0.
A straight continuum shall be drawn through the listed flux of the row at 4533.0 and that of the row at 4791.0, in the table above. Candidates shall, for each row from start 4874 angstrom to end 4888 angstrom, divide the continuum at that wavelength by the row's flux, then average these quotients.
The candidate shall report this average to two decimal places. 1.08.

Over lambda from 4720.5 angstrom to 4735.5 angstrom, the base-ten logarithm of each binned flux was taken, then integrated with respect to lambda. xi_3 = 15.5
